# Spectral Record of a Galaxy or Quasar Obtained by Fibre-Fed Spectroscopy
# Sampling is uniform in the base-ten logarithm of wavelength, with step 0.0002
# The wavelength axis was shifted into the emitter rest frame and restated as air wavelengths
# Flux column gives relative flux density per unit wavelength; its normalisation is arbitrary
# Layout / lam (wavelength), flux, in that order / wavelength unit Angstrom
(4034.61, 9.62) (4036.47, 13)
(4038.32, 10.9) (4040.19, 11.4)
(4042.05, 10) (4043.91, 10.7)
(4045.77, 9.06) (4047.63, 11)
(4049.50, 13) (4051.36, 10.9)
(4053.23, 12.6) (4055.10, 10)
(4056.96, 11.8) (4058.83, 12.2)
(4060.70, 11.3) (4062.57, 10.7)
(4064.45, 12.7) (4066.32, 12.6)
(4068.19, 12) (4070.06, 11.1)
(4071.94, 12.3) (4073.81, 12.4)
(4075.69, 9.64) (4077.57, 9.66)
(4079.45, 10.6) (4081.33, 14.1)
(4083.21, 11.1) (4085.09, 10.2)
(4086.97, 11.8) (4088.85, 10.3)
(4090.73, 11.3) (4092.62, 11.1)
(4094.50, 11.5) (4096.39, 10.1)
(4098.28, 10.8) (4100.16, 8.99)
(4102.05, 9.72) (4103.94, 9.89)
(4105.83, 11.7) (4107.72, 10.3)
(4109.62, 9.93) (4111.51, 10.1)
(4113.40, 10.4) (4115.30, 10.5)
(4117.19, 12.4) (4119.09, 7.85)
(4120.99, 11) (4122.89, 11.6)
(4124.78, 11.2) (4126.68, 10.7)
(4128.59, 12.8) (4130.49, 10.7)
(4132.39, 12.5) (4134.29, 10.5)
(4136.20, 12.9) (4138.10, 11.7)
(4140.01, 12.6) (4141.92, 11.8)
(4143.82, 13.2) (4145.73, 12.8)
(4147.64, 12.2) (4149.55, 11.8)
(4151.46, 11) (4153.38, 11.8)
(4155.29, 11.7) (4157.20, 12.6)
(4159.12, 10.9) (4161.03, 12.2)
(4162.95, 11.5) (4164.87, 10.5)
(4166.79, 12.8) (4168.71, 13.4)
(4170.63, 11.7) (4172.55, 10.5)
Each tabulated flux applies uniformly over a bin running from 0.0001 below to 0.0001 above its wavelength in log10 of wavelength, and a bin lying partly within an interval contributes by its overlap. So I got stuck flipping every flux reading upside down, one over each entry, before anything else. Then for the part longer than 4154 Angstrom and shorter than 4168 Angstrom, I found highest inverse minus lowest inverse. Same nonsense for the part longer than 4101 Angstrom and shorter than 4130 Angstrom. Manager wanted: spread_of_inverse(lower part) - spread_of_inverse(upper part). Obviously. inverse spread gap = 0.032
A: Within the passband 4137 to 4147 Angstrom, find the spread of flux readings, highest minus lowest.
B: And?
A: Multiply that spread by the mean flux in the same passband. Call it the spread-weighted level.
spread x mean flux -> 19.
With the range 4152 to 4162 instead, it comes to 20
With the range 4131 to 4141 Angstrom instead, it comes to 29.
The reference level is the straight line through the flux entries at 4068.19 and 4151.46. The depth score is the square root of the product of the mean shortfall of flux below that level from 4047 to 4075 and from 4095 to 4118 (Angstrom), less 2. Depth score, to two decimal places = -1.40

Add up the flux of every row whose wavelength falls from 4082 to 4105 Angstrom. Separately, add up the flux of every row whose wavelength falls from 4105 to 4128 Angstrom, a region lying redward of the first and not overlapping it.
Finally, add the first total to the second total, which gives 254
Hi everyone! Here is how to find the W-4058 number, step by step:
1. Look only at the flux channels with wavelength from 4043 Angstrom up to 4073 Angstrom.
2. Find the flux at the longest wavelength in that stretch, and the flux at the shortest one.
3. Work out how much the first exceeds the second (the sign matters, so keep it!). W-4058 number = 1.6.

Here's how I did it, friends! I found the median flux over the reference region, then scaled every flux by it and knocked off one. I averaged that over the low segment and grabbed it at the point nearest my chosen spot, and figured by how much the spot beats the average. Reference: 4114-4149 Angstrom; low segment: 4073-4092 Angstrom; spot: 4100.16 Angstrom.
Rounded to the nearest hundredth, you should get -0.18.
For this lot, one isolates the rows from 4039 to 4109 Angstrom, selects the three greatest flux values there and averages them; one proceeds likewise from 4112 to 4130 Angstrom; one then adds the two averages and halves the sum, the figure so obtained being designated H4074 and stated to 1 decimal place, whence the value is 12.8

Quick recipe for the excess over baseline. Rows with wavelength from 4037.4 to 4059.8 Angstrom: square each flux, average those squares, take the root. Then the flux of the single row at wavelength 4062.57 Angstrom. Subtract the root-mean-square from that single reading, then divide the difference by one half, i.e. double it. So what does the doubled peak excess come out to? -1.0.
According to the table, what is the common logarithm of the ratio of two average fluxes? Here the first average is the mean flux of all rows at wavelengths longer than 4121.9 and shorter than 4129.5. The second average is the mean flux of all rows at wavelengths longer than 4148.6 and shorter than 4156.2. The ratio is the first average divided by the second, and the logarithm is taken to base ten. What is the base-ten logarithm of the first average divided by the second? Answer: 0.000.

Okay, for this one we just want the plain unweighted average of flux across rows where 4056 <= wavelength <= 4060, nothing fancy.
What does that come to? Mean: 12.0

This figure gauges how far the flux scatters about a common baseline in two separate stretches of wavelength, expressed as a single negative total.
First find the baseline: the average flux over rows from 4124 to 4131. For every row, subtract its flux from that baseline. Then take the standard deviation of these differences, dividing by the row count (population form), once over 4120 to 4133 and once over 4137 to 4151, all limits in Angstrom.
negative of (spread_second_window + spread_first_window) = -1.3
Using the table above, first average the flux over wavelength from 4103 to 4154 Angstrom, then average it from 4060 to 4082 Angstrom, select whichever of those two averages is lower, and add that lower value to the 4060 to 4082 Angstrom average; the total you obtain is 22.9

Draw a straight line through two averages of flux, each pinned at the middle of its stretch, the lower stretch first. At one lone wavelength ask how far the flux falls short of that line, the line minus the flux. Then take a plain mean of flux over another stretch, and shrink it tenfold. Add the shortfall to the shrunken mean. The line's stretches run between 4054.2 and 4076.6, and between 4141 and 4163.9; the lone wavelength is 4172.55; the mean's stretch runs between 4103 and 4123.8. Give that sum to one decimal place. 2.6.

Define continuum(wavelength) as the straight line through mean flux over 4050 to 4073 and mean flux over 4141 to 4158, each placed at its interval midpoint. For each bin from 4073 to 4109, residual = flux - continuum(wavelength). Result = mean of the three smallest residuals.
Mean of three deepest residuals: -2.4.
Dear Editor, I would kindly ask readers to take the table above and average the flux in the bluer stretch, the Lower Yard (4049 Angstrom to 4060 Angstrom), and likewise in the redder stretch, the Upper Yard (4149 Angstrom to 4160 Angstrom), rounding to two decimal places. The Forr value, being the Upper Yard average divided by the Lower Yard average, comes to 0.99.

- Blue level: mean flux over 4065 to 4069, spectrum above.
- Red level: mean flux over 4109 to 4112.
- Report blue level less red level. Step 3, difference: 2.3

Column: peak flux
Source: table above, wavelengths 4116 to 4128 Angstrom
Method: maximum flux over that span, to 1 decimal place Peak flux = 12.4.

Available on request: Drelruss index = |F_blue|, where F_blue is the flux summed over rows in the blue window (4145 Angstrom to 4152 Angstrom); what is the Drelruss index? 48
